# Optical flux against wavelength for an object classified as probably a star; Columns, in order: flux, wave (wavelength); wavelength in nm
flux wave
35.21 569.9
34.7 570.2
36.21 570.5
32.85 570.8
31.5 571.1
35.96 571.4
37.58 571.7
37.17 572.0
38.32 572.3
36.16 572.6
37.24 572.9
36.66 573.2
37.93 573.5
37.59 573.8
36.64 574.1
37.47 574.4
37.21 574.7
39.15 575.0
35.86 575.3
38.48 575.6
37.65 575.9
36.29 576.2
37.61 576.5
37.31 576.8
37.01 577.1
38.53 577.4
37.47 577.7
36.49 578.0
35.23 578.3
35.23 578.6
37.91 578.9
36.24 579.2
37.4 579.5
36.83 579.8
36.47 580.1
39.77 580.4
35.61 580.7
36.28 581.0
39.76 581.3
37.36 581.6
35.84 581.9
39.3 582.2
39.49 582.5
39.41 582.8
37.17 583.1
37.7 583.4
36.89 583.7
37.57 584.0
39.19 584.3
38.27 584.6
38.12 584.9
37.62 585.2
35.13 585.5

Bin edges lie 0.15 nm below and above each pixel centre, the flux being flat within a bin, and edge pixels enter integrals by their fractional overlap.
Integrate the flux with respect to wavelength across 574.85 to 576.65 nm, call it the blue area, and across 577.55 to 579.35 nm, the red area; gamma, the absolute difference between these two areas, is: 1.9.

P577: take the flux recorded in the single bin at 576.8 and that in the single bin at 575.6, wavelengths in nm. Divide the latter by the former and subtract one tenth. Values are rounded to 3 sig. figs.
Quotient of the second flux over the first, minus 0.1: 0.931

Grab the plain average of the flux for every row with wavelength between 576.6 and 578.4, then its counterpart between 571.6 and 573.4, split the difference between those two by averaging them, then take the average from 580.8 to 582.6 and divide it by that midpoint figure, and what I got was 1.02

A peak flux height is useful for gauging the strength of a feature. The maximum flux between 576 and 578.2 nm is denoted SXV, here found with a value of 38.53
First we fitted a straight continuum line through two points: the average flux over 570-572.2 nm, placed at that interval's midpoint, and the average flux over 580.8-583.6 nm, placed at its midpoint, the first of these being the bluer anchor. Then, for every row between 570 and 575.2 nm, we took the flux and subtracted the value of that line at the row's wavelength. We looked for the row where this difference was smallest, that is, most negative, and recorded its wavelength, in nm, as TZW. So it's 571.1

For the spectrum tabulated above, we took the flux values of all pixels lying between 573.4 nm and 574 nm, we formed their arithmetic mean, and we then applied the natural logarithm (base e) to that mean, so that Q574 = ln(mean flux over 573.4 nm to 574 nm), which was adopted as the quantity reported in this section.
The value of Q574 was 3.63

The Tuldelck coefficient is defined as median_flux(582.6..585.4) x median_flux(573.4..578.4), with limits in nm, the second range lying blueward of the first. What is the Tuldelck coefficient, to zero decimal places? 1413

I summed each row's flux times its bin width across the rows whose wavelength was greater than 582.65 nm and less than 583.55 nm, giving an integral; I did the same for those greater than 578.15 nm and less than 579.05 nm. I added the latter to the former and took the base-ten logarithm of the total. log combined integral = 1.82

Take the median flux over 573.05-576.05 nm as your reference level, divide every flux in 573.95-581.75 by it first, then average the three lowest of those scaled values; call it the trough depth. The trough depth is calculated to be 0.94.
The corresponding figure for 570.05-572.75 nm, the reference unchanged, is 0.88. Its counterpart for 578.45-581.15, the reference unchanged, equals 0.95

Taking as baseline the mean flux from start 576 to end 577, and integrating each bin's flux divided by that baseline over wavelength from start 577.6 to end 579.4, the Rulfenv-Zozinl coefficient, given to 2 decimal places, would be 1.77 nm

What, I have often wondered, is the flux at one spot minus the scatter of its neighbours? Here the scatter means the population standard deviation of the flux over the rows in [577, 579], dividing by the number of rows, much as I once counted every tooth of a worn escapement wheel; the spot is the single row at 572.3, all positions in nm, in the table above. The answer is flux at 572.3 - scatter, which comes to 37.1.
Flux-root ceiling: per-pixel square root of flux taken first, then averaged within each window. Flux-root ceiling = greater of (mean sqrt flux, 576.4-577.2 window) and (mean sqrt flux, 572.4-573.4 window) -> 6.11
